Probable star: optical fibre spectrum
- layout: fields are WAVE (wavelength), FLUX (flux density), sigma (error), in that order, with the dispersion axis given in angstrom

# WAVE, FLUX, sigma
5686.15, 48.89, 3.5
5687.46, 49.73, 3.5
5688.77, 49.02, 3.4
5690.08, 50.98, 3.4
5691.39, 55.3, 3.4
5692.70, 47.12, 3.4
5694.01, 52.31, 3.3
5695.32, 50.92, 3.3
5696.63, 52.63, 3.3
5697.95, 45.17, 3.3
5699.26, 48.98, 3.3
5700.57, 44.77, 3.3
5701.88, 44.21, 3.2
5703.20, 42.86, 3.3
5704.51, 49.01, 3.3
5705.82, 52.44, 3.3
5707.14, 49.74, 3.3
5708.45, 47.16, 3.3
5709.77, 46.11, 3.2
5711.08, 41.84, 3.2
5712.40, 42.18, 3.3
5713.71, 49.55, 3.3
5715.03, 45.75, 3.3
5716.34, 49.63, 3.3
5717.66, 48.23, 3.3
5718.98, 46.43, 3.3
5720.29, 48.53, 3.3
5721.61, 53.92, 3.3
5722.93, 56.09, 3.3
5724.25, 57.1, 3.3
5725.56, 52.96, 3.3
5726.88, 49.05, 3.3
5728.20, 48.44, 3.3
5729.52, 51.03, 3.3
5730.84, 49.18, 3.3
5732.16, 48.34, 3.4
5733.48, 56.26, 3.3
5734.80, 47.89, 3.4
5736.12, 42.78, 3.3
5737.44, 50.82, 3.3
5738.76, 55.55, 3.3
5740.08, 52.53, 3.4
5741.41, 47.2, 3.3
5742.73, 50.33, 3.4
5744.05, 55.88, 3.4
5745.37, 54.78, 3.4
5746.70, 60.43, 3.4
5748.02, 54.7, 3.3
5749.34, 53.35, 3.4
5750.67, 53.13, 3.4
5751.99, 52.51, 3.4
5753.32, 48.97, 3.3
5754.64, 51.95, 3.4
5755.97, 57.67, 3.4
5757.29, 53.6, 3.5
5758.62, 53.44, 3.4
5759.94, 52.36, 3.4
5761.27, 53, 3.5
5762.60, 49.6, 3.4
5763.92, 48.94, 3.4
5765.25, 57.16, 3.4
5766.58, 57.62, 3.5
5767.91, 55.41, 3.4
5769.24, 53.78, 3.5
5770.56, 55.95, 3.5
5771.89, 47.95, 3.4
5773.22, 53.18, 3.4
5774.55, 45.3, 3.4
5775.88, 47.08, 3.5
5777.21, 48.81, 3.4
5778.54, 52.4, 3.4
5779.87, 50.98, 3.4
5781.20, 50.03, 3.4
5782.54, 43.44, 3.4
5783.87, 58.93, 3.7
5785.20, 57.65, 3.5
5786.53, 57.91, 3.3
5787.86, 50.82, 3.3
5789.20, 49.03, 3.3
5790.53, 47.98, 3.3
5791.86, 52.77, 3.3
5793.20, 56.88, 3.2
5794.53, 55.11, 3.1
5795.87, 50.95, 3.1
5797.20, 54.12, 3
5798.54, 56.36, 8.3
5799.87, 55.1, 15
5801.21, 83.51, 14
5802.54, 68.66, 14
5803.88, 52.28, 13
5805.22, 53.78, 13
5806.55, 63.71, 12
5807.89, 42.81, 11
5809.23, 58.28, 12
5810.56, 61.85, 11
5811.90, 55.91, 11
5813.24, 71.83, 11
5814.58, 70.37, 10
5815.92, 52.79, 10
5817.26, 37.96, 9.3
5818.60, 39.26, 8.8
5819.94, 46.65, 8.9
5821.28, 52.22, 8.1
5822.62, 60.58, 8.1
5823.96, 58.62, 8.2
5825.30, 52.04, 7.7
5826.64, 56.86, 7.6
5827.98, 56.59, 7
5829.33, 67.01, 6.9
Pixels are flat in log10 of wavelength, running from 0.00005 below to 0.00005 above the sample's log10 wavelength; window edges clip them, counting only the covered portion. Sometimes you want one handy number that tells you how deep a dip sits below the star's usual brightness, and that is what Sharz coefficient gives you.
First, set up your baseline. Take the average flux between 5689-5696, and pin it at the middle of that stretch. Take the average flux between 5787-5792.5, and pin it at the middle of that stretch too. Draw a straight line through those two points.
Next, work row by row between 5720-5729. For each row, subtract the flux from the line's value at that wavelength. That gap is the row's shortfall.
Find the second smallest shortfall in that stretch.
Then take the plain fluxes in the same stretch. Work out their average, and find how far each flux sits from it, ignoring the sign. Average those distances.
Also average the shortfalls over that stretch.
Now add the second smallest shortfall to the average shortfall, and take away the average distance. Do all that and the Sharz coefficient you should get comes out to -10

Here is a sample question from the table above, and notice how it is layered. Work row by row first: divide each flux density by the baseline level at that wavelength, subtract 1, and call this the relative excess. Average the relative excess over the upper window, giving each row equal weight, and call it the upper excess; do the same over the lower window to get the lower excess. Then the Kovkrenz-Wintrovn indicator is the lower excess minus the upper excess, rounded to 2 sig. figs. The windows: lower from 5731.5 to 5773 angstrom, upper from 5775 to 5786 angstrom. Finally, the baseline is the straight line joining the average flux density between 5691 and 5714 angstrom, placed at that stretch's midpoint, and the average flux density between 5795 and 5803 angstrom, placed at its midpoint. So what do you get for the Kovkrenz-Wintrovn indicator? 0.092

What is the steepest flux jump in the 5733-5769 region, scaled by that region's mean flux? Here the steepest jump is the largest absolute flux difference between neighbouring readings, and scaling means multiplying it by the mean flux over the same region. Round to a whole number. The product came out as 443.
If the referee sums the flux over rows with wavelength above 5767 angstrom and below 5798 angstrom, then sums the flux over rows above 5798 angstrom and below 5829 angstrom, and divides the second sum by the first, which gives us 1.09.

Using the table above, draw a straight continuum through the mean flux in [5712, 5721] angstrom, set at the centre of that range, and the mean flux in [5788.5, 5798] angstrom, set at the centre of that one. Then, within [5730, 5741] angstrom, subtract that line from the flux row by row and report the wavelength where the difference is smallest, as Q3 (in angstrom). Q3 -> 5736.12 angstrom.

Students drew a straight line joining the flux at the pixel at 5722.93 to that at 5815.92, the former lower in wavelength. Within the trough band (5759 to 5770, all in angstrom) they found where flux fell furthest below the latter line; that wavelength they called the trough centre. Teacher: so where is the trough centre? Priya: 5763.92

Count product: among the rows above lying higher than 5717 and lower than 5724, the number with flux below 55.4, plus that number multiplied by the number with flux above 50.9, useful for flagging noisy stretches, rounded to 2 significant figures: 12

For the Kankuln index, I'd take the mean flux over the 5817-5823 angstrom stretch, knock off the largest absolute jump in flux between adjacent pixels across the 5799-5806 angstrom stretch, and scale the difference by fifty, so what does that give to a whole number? 946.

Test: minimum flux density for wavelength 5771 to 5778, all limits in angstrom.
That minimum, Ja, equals 45.3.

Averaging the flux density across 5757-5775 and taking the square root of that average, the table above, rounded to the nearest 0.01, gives 7.26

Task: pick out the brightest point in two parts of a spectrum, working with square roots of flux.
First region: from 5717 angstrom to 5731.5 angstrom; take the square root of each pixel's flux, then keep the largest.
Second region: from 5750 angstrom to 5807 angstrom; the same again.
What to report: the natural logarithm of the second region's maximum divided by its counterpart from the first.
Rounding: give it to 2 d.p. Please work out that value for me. 0.19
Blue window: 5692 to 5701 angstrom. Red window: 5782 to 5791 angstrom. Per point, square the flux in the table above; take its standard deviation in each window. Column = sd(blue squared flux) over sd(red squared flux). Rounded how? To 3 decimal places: 0.512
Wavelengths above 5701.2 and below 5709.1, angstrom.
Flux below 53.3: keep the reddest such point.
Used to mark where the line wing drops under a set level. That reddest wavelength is 5708.45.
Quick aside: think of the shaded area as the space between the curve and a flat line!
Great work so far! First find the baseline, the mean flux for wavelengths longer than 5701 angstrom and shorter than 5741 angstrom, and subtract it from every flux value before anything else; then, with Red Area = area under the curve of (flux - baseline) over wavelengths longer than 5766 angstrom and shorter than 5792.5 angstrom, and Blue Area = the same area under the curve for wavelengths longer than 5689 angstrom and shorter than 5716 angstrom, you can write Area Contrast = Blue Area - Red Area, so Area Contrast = -103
